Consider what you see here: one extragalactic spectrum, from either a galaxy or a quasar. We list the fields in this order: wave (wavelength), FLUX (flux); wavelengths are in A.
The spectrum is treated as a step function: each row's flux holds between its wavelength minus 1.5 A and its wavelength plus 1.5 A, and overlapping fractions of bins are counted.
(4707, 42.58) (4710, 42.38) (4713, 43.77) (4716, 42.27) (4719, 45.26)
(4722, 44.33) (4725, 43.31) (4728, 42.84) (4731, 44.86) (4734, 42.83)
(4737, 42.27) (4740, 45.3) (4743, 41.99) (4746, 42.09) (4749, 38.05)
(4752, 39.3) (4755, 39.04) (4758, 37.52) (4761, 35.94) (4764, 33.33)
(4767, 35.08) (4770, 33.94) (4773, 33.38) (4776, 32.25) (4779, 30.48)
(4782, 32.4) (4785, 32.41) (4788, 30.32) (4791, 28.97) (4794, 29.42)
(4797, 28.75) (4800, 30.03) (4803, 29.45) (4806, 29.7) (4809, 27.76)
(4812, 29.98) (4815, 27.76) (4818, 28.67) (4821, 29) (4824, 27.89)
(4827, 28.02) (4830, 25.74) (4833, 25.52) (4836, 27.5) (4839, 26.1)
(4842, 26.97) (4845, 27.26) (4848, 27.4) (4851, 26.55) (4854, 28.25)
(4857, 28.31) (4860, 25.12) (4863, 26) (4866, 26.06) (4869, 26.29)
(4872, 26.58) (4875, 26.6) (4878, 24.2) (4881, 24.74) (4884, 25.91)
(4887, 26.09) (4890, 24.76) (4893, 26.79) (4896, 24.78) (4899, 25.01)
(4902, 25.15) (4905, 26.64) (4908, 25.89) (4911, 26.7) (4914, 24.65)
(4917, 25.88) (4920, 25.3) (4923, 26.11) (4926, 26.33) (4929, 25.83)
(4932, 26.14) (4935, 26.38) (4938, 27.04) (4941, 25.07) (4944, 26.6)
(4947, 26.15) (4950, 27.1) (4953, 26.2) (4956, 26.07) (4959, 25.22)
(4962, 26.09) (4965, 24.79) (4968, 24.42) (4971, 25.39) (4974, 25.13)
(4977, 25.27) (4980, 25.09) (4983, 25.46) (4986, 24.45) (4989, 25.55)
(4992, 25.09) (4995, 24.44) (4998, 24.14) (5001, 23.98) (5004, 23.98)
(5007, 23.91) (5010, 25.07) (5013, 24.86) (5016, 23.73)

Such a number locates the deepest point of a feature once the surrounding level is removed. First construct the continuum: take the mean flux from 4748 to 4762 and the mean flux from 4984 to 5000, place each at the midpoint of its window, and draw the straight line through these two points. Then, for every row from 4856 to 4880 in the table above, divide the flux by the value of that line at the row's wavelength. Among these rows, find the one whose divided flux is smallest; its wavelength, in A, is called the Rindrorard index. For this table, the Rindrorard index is 4878 A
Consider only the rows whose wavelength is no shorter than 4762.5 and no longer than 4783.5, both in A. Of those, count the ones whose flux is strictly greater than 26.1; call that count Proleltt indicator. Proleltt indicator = 7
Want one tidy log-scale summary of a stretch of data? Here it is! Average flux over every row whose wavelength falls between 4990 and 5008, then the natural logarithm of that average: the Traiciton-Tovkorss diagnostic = 3.19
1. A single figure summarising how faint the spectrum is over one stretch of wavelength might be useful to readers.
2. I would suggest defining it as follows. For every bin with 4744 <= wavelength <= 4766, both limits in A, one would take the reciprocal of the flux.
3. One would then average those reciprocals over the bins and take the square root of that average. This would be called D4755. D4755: 0.163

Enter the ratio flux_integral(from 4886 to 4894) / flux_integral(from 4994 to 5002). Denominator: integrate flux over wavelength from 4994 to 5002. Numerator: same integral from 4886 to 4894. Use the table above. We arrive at 1.07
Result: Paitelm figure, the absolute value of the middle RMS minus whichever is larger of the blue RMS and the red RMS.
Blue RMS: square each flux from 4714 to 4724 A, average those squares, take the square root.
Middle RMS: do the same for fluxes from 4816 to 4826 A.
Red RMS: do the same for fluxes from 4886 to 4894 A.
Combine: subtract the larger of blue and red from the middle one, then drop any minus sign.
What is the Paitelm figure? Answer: 15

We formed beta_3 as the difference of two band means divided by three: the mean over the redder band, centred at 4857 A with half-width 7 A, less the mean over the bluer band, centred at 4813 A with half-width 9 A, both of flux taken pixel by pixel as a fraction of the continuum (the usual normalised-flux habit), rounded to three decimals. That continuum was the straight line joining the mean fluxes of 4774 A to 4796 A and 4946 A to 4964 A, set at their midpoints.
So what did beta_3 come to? -0.009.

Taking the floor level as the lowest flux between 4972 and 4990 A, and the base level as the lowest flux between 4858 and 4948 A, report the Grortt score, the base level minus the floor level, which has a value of 0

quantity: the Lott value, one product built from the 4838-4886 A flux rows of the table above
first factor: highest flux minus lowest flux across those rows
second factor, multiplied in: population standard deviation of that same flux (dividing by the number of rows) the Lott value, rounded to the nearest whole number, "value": 4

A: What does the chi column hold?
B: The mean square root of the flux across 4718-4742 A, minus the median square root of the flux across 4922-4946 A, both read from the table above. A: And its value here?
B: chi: 1.50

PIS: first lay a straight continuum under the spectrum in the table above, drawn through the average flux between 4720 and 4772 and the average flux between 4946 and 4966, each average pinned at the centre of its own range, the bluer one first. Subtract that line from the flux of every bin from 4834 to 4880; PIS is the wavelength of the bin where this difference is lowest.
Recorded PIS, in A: 4839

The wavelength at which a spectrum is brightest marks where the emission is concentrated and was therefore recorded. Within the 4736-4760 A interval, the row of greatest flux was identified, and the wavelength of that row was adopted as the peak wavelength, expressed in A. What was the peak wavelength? 4740 A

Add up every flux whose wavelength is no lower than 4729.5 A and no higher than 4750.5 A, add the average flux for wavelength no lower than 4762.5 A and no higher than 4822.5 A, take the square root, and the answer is 18.1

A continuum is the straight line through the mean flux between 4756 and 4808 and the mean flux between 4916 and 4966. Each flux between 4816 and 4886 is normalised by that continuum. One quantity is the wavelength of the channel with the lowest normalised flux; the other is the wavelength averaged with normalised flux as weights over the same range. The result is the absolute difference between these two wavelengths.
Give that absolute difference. 17.9 A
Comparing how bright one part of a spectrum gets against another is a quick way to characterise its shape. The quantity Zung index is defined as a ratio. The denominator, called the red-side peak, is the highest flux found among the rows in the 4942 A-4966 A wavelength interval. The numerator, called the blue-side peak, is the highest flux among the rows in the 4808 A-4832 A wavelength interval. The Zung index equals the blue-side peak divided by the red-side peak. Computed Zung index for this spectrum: 1.11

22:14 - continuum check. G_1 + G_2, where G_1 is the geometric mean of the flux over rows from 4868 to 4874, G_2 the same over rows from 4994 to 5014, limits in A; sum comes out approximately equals 51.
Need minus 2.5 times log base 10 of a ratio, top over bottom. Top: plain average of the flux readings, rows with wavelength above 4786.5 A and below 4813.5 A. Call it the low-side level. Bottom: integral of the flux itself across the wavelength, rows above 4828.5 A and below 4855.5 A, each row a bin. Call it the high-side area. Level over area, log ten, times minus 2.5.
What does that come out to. 3.48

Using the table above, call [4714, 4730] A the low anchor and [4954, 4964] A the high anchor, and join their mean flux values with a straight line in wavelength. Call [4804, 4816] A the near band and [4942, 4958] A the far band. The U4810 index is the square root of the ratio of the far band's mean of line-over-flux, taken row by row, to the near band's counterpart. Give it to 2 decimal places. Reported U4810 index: 0.88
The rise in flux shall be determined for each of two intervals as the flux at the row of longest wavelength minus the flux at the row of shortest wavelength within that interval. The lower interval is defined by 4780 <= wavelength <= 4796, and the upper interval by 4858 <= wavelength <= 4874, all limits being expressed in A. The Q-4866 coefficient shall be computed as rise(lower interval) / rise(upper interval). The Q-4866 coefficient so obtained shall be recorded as -2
